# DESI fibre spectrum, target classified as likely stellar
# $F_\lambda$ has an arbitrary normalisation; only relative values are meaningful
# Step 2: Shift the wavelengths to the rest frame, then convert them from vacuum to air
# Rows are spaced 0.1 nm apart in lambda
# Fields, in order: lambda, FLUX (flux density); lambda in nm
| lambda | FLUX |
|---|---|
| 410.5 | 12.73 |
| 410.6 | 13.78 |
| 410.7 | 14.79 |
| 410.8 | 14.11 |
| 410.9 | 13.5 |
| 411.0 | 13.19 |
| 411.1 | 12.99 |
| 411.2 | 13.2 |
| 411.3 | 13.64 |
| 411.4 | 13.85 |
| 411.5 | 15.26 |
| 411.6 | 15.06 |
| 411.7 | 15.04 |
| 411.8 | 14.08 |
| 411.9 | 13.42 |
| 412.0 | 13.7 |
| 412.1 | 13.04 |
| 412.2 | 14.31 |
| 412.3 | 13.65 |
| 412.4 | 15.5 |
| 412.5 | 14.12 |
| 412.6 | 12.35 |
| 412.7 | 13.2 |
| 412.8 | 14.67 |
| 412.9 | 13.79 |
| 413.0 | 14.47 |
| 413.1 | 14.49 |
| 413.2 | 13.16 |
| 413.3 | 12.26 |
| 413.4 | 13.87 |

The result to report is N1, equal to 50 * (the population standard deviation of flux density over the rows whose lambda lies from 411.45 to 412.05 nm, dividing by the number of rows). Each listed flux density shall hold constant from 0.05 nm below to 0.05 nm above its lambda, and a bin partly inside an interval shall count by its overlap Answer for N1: 36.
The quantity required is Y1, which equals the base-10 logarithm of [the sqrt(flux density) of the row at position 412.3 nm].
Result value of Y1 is 0.568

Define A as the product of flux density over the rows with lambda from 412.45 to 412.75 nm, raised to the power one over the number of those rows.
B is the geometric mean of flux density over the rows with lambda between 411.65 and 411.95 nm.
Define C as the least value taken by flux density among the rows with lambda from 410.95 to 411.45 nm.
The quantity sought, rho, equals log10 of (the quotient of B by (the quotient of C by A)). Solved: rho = 1.16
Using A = 13.2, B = 14.2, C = 12.99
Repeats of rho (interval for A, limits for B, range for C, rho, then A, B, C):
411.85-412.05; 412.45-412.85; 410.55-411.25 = 1.15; 13.6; 13.6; 12.99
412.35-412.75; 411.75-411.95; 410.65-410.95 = 1.15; 13.7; 13.7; 13.5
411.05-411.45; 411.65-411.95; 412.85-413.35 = 1.19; 13.4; 14.2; 12.26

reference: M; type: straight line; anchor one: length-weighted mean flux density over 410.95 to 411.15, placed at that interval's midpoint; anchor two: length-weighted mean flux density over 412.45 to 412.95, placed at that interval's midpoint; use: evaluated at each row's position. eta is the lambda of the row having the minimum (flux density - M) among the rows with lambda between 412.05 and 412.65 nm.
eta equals 412.6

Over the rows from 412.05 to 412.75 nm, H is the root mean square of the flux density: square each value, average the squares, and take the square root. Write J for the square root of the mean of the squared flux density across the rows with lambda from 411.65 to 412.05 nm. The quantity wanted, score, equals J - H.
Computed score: 0.3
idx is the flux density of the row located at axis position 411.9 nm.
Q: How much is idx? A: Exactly 13.42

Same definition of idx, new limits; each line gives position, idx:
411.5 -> 15.26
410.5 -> 12.73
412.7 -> 13.2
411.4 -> 13.85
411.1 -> 12.99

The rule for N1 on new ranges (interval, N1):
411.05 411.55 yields 40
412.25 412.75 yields 52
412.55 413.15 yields 42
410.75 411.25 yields 20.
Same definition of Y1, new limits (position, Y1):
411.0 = 0.560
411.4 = 0.571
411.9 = 0.564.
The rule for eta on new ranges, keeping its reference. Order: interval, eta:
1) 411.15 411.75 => 411.2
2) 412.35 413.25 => 412.6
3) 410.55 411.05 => 411.0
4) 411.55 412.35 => 412.1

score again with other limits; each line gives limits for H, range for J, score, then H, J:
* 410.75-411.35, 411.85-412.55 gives 0.5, 13.4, 14.0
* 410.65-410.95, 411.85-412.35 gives -0.5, 14.1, 13.6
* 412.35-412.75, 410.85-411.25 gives -0.6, 13.8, 13.2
